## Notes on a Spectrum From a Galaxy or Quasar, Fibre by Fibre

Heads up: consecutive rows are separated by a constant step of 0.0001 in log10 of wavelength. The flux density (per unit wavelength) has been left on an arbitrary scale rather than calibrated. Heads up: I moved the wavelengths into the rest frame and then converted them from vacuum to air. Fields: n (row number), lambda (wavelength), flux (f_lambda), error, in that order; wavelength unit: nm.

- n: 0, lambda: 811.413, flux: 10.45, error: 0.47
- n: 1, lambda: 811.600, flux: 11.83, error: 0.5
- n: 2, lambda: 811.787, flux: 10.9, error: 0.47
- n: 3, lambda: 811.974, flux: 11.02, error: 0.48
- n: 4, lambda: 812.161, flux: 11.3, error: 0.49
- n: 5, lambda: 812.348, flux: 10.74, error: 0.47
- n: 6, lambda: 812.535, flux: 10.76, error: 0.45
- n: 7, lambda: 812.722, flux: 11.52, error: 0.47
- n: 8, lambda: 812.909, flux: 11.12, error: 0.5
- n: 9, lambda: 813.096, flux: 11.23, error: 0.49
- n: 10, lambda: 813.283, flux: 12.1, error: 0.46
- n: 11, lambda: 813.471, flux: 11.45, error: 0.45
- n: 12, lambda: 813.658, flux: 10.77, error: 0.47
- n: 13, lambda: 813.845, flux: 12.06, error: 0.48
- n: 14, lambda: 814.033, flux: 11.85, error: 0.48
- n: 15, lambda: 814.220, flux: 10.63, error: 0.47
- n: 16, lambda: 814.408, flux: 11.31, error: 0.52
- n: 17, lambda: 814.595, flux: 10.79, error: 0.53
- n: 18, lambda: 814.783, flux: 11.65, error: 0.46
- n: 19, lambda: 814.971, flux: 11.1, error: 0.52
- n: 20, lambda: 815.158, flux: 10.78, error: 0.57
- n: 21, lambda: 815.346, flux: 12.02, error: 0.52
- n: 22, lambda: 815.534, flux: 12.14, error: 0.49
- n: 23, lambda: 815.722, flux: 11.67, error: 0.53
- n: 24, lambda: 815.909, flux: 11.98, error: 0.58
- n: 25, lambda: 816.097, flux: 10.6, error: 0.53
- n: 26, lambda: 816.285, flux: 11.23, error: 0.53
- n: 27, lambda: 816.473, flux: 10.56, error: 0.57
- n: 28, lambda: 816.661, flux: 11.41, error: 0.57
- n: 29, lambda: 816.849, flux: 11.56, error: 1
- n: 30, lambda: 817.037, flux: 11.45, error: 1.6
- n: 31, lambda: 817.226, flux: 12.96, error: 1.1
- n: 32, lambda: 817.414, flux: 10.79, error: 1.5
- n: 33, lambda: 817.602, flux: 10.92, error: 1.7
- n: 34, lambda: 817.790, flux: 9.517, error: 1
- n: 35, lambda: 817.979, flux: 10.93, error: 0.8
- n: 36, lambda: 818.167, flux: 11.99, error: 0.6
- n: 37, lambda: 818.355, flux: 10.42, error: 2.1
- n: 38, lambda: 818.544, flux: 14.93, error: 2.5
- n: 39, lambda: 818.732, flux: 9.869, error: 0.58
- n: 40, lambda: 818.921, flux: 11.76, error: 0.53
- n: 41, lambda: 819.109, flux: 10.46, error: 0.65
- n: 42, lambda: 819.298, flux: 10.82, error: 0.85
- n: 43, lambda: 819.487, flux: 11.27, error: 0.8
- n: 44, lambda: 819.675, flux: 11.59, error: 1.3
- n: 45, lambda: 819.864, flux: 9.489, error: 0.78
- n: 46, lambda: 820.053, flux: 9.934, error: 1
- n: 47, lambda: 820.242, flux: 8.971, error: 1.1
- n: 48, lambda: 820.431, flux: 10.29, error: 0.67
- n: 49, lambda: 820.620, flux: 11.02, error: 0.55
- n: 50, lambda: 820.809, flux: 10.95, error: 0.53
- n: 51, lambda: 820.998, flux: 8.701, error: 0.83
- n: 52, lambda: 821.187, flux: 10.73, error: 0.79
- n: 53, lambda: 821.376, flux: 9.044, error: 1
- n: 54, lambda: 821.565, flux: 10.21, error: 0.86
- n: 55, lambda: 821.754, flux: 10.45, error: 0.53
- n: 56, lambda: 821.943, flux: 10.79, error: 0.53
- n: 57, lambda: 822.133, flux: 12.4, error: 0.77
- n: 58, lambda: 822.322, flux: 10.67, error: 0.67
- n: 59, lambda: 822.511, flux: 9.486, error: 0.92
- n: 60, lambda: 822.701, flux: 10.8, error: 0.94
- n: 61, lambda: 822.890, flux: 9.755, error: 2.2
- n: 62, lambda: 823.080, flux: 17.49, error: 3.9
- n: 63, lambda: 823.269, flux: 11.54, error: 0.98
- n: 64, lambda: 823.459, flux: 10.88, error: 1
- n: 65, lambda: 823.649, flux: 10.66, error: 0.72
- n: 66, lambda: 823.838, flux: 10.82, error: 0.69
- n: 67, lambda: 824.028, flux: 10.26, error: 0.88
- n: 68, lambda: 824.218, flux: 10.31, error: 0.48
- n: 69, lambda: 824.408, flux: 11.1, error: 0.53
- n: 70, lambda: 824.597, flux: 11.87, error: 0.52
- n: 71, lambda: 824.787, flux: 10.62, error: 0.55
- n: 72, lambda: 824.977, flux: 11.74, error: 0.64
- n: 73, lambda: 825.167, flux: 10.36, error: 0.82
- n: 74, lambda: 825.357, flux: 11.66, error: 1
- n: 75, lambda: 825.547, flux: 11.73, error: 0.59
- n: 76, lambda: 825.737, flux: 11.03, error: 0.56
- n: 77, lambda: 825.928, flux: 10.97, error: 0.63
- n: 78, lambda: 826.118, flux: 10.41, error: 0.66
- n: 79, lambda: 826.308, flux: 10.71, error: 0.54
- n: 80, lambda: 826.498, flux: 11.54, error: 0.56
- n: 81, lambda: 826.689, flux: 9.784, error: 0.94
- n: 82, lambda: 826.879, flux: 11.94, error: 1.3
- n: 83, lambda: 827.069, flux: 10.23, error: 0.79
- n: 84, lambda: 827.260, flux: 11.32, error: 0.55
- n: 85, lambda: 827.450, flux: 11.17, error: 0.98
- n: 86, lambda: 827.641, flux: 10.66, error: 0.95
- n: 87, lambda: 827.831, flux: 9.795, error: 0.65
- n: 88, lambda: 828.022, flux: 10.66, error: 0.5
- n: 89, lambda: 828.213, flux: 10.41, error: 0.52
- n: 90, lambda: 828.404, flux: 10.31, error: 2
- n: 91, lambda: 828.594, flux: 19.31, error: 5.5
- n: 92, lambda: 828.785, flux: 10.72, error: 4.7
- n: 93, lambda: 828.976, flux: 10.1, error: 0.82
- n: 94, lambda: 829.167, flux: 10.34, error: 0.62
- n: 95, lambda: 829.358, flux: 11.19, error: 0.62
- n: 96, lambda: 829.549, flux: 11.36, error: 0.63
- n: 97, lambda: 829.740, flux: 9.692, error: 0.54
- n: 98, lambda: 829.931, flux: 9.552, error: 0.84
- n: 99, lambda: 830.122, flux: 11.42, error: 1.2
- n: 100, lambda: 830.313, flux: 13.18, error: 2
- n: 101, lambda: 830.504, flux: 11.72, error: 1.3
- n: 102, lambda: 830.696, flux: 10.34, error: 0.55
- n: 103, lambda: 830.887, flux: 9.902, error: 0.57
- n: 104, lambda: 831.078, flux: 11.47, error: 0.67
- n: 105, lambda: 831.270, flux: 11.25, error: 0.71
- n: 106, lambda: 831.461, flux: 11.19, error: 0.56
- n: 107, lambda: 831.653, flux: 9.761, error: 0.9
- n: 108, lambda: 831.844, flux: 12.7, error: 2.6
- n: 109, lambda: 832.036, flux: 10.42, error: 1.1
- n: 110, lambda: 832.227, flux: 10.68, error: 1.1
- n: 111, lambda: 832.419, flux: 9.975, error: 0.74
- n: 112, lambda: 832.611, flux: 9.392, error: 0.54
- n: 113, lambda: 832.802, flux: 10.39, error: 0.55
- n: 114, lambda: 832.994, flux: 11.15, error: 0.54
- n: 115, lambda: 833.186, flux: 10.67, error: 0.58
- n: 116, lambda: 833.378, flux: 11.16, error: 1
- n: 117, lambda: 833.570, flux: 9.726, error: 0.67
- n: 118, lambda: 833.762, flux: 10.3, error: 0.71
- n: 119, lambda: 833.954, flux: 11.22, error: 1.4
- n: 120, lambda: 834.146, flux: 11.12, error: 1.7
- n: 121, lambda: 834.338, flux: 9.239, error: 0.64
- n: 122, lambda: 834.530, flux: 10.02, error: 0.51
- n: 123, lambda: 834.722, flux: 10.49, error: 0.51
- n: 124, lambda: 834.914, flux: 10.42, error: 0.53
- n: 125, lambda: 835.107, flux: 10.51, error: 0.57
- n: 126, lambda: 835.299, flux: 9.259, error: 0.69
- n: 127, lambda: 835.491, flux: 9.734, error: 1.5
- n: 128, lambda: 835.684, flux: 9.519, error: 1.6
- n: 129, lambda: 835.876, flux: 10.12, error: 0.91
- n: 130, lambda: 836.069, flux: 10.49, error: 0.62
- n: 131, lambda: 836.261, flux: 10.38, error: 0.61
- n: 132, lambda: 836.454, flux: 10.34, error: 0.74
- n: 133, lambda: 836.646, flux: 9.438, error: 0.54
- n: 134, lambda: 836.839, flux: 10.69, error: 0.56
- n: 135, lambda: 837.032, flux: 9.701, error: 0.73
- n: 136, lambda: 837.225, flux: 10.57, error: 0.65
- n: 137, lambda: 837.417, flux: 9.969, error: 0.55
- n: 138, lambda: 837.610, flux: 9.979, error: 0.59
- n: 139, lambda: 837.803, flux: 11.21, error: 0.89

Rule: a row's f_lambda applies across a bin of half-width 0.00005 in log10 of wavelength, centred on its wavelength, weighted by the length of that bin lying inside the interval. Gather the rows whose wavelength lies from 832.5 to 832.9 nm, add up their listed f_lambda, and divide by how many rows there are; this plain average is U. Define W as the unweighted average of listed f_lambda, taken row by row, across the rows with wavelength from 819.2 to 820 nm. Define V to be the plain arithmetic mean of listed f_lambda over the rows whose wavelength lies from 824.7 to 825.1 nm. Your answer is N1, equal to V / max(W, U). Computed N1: 1.04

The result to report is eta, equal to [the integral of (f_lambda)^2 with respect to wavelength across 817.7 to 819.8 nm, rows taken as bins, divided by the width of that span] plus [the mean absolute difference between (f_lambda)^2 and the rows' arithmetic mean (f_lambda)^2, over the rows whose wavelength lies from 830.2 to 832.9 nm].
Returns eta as 147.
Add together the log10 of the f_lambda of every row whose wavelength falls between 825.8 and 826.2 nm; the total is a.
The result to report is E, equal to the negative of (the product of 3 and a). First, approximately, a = 2.06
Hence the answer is -6.17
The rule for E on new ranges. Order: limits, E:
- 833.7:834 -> -6.19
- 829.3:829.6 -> -6.31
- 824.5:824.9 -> -6.30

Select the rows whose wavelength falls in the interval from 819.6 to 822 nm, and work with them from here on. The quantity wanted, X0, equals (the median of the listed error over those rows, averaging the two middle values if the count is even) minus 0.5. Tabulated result 0.29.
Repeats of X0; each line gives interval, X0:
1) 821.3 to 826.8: 0.19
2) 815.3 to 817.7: 0.07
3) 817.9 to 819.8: 0.30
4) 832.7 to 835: 0.11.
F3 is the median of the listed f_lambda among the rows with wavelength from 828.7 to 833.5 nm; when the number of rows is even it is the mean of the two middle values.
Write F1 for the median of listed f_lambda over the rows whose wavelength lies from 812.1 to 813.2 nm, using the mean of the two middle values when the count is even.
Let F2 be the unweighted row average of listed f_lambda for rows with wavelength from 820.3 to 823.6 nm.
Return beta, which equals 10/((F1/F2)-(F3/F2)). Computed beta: 220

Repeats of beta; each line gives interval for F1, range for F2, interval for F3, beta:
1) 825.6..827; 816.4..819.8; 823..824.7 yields 1254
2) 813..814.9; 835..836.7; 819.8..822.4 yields 99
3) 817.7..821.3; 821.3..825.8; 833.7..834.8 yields 330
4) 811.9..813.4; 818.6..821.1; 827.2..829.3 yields 202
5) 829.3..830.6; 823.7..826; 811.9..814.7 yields 849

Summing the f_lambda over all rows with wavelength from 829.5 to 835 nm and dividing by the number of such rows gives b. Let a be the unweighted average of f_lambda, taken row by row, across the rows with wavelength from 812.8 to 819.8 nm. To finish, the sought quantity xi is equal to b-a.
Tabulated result -0.7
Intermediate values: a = 11.3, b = 10.7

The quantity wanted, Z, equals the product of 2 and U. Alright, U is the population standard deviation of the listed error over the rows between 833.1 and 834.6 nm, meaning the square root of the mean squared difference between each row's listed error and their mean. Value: 0.8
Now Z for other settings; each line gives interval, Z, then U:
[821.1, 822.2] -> 0.3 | 0.2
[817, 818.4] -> 0.9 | 0.5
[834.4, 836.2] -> 0.8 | 0.4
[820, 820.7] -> 0.5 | 0.2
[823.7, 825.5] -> 0.3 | 0.2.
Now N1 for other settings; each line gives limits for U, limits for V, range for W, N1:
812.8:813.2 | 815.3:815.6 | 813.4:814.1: 1.05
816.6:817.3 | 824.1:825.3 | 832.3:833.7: 0.93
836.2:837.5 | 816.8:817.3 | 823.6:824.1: 1.13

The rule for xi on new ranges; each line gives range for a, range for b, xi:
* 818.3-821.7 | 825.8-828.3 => 0.2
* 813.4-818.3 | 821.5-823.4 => 0.0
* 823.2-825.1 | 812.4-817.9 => 0.3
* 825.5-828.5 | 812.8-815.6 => 0.6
